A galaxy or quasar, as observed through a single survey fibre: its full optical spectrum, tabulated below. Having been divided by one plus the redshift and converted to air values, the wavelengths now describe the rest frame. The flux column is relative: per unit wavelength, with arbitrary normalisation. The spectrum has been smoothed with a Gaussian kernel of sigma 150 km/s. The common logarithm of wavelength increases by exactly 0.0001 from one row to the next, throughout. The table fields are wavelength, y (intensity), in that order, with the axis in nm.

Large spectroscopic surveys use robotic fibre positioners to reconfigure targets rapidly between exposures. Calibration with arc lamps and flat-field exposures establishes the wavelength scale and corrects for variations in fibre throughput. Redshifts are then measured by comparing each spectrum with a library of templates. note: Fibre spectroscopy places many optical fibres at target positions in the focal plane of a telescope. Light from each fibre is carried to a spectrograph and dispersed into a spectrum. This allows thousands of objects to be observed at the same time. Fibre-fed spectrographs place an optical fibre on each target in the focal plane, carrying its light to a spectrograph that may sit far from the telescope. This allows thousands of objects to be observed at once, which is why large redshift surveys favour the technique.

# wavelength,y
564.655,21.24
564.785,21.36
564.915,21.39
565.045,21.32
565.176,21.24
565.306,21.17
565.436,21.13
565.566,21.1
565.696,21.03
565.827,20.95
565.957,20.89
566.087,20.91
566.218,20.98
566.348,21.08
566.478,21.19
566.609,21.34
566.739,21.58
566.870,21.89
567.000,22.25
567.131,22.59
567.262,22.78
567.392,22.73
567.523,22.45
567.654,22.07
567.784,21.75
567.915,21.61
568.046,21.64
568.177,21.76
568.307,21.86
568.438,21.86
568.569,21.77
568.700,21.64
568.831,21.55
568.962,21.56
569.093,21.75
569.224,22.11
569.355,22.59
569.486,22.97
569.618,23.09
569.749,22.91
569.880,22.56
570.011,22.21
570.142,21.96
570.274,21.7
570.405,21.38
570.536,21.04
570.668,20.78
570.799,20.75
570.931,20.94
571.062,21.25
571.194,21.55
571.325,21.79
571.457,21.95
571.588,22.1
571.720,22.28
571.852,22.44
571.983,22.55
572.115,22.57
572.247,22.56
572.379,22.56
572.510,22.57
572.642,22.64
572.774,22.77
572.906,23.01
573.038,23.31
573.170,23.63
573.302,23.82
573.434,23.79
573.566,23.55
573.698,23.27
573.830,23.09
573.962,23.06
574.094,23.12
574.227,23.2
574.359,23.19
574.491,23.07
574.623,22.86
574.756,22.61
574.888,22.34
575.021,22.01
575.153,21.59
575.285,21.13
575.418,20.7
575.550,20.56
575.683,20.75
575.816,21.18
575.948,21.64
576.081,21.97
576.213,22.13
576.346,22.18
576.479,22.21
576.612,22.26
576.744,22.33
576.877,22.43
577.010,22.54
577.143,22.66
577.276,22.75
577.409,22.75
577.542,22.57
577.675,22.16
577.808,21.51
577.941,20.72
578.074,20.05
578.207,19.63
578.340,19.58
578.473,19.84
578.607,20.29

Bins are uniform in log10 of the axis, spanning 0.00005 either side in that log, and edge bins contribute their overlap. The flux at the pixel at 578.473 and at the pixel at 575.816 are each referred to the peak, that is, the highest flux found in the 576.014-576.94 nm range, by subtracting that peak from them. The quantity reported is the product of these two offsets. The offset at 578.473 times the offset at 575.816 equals 3.24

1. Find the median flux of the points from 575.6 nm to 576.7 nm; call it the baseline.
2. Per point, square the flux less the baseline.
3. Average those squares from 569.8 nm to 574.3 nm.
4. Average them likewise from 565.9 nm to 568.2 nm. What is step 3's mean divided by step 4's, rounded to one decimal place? 1.9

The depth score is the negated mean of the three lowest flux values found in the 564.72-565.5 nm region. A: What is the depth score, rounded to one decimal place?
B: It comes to -21.2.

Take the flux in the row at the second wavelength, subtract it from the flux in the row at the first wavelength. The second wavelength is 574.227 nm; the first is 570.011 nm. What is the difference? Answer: -1.0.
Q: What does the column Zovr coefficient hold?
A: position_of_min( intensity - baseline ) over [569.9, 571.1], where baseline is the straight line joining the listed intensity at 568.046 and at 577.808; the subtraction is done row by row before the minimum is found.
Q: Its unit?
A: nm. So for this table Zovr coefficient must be 570.799 nm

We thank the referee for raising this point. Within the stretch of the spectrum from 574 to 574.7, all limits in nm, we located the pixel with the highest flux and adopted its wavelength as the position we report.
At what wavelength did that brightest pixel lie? 574.227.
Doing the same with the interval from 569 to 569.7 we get 569.618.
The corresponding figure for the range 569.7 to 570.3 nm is 569.749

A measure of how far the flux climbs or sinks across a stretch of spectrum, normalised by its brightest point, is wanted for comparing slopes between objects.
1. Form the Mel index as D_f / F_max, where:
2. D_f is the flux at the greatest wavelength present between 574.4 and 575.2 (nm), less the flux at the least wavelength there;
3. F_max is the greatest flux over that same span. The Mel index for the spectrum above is -0.064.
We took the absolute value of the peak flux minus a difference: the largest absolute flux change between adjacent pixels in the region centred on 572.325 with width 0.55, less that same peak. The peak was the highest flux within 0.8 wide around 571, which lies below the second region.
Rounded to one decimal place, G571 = 43.6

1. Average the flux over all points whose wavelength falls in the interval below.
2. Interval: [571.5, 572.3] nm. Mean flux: 22.4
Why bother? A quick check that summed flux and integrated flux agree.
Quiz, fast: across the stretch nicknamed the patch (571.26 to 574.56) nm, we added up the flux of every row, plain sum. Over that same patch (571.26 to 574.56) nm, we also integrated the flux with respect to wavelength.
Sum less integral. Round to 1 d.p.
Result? 496.4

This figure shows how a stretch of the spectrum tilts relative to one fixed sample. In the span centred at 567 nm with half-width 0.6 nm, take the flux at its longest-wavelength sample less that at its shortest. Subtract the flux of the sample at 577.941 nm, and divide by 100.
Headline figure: -0.195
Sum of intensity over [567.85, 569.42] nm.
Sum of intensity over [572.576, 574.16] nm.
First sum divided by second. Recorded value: 0.94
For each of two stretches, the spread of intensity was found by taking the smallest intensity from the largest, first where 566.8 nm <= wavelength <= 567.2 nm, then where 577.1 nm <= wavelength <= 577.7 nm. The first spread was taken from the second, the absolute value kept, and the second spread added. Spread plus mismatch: 0.70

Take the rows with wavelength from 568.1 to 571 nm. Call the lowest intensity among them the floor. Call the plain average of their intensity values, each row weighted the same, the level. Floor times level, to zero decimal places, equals 453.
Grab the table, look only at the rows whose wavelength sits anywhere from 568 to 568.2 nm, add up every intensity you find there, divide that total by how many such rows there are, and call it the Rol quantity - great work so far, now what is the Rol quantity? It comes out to 21.7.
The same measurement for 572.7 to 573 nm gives 22.9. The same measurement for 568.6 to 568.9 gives 21.6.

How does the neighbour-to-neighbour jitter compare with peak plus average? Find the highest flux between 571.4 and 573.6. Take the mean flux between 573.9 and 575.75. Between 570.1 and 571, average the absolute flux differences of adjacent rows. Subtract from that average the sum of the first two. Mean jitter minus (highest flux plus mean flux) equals -45.7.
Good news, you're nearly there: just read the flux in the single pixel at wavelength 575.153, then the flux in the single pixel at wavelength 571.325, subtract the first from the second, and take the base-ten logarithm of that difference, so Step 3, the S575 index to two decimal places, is -0.70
